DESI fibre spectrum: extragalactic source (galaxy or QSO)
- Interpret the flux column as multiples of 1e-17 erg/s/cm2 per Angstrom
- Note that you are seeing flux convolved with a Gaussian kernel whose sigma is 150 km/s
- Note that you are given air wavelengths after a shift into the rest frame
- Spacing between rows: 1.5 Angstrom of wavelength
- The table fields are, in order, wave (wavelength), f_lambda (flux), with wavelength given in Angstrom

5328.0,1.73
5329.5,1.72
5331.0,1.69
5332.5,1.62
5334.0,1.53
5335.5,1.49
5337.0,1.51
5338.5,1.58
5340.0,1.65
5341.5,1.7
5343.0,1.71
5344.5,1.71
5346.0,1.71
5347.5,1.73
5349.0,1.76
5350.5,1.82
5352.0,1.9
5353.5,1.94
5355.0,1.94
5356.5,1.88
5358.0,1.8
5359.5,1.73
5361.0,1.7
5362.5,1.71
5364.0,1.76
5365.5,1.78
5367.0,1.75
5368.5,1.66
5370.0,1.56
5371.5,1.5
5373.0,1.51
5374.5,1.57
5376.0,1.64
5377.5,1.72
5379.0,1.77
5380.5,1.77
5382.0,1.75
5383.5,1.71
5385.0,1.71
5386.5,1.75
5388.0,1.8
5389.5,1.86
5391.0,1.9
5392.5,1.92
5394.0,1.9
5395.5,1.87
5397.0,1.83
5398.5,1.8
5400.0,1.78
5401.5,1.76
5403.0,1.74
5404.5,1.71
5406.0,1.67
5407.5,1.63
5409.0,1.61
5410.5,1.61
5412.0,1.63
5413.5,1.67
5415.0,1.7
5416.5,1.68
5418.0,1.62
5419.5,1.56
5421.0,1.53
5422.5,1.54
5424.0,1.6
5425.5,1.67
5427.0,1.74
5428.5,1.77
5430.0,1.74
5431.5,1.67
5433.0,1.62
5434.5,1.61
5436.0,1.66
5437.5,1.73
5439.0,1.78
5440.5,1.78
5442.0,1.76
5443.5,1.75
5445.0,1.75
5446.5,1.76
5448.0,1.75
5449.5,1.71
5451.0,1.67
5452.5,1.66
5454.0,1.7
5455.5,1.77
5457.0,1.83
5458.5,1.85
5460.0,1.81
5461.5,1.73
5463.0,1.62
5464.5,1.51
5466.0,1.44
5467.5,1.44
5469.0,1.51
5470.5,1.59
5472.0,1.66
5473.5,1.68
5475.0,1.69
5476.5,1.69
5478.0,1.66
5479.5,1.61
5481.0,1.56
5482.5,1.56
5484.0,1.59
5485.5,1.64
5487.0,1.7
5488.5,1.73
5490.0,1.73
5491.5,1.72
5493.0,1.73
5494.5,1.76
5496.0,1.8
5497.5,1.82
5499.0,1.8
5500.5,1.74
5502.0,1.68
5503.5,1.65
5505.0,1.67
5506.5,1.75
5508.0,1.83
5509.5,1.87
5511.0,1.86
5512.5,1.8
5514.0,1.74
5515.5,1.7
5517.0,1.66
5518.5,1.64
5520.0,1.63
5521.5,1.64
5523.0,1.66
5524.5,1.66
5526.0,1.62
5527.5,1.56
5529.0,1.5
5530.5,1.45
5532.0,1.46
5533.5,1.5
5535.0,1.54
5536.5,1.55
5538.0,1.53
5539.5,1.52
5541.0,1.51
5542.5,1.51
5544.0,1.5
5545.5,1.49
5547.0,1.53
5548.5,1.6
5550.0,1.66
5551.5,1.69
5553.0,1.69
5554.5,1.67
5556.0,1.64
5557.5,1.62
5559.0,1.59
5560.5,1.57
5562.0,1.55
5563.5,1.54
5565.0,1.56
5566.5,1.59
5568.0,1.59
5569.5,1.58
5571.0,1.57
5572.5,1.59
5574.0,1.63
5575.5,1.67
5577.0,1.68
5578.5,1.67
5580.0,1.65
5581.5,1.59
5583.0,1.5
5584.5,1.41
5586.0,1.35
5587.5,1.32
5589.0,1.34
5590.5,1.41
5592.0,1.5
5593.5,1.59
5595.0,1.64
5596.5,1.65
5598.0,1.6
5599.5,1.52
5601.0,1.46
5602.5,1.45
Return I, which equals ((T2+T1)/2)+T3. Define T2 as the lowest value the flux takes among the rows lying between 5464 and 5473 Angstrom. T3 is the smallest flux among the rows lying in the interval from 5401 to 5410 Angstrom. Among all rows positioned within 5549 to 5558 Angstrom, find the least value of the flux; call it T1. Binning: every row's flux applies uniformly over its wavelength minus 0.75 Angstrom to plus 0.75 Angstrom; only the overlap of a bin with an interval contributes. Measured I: 3.14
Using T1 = 1.62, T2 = 1.44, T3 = 1.61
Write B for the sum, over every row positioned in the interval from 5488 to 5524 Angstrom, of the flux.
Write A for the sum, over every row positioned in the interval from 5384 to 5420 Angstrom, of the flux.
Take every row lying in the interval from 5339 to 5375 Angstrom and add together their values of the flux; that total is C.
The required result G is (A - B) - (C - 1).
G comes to -40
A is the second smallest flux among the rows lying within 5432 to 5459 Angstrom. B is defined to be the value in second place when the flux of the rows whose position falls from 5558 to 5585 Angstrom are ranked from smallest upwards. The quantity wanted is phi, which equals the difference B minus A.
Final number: -0.120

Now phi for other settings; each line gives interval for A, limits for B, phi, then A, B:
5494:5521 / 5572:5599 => -0.300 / 1.64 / 1.34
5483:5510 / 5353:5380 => -0.130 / 1.64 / 1.51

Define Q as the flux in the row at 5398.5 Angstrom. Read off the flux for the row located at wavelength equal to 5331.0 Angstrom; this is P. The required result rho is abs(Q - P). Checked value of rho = 0.11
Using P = 1.69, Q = 1.8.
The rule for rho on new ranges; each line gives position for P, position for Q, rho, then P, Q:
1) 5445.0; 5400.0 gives 0.03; 1.75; 1.78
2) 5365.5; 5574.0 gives 0.15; 1.78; 1.63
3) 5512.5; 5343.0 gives 0.09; 1.8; 1.71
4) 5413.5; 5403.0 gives 0.07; 1.67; 1.74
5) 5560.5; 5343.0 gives 0.14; 1.57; 1.71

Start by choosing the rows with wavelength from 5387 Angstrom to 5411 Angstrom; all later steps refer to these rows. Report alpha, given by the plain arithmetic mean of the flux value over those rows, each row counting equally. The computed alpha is 1.774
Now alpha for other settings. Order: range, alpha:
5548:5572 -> 1.607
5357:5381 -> 1.683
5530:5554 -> 1.546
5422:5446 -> 1.698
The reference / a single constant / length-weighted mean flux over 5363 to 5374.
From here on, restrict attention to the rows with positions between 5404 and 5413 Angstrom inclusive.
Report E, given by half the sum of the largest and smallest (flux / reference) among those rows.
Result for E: 1.01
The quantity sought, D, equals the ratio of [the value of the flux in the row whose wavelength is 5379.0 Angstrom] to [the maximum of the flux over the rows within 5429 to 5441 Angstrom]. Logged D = 0.99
